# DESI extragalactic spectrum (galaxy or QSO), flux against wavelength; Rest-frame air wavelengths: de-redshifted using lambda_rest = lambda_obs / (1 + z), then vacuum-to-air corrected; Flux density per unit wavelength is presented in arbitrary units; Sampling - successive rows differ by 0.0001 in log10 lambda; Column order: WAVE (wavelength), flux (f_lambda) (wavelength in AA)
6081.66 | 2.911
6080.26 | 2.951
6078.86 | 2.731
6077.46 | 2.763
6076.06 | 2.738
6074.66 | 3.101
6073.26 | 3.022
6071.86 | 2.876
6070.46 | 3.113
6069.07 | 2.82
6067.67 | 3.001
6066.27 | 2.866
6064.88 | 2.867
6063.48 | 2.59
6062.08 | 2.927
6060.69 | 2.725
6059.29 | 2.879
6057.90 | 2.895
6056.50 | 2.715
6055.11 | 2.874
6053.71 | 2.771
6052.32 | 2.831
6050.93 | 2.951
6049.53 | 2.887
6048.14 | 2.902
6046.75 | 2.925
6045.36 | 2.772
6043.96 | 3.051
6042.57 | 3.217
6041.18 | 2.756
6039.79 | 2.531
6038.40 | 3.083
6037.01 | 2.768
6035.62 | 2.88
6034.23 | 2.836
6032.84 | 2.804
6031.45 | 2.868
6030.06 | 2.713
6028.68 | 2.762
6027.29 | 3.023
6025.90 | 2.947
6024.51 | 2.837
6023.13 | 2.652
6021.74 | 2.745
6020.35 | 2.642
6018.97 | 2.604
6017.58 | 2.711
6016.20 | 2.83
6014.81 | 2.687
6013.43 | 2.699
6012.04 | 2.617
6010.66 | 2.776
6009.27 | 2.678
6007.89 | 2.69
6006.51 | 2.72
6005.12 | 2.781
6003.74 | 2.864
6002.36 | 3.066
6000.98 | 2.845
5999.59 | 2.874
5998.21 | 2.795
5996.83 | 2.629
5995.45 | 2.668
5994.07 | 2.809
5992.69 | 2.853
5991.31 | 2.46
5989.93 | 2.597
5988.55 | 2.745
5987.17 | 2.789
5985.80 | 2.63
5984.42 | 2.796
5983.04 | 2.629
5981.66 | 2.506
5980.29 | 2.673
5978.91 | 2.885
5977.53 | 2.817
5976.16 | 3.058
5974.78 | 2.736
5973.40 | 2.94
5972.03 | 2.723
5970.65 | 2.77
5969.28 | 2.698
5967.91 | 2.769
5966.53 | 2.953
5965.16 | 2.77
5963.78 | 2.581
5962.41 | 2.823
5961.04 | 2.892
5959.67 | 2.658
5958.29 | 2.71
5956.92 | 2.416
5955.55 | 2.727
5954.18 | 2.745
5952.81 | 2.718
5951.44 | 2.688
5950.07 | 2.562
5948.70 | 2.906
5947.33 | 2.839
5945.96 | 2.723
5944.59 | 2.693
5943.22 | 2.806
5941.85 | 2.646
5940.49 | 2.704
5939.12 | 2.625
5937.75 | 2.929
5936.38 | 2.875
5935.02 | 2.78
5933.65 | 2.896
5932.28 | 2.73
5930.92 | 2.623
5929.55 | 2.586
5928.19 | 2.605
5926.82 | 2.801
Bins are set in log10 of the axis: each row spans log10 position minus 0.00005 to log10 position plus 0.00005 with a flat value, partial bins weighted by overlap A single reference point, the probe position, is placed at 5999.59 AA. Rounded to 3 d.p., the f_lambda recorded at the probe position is 2.874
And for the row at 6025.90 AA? 2.947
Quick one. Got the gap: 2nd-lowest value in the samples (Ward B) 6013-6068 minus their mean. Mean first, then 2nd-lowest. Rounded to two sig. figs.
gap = -0.24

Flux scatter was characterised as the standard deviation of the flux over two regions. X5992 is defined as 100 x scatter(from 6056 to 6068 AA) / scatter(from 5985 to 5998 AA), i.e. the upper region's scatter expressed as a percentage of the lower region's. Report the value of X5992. 103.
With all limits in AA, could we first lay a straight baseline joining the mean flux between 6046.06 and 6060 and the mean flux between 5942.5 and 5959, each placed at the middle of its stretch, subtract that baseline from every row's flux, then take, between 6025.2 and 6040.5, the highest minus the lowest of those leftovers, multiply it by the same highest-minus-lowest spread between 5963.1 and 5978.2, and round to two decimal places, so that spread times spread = 0.25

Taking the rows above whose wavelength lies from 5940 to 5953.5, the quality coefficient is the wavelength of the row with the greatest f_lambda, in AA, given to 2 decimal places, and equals 5948.70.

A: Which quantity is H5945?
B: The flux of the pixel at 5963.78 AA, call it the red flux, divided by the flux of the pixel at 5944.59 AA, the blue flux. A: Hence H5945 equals 0.96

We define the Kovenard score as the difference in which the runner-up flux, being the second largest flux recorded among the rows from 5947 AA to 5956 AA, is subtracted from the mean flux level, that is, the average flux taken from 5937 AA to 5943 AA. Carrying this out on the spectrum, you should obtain -0.11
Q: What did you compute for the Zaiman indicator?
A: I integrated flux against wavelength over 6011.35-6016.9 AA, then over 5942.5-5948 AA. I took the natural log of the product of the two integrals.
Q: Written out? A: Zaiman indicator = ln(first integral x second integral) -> 5.43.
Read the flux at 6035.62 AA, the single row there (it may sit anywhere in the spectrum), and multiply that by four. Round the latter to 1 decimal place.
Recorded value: 11.5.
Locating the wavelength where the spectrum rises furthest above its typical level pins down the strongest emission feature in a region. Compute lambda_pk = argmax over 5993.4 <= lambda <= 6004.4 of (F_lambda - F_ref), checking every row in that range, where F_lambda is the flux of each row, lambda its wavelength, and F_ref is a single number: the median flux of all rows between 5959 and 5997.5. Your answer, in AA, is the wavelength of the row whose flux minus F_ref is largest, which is 6002.36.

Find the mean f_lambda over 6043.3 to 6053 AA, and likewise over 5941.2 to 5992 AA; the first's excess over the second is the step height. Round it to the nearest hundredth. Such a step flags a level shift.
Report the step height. 0.17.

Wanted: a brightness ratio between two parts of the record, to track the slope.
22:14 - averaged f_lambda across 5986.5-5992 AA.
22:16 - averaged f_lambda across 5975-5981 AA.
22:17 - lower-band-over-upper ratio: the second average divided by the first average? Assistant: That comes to 1.08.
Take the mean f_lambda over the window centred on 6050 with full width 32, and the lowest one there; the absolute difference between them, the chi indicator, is 0.323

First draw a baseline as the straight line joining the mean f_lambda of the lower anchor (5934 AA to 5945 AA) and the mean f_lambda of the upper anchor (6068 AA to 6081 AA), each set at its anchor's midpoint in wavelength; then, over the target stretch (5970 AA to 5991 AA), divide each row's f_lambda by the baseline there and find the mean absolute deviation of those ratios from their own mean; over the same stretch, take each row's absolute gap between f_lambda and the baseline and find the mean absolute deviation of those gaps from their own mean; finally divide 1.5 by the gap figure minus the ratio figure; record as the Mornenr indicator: 38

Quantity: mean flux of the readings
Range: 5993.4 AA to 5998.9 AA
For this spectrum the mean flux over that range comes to 2.73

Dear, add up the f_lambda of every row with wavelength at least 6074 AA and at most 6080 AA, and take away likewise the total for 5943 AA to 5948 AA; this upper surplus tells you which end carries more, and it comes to 0.3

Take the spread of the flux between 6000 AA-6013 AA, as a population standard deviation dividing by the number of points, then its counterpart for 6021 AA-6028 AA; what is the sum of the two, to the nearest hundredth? 0.26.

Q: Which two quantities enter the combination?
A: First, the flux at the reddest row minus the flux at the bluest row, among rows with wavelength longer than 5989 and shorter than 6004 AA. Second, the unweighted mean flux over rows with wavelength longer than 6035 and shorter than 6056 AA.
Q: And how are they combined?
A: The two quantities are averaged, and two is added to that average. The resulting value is 3.57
